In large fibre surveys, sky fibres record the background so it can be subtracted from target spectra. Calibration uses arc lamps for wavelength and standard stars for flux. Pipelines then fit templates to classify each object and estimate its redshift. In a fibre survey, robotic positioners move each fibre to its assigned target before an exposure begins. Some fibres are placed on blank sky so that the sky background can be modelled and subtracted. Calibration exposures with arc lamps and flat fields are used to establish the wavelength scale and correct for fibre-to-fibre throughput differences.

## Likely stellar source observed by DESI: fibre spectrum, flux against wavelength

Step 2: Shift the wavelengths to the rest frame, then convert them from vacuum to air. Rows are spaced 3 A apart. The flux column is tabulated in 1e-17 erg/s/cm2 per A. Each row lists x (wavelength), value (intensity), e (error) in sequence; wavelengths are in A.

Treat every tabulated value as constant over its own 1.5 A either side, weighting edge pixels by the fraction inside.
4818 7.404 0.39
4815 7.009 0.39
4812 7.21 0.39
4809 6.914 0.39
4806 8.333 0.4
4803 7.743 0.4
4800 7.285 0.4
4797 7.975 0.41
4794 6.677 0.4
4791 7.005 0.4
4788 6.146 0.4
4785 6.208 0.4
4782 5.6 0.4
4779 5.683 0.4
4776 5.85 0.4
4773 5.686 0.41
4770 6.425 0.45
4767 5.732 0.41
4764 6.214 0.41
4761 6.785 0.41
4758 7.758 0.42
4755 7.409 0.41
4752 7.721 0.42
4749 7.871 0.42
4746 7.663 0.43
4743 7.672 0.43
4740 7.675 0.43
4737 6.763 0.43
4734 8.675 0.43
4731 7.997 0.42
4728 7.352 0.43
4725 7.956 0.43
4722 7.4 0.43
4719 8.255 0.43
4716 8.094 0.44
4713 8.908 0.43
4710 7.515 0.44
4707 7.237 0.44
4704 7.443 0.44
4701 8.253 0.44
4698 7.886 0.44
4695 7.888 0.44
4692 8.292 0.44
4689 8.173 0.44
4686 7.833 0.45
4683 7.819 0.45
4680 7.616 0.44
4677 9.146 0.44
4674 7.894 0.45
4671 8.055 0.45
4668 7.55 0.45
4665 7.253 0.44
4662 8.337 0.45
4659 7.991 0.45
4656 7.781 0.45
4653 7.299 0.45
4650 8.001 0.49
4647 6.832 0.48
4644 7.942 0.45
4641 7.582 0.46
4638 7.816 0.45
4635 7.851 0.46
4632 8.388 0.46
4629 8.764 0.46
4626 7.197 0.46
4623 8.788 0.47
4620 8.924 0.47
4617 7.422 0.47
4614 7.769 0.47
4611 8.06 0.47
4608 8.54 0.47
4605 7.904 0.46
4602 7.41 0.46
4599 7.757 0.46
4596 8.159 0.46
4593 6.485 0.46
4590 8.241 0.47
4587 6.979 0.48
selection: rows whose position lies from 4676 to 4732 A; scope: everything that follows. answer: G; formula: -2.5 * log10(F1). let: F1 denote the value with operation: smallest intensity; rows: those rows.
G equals -2.15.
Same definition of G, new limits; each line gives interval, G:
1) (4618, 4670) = -2.09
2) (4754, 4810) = -1.87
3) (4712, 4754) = -2.08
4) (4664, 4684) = -2.15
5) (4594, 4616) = -2.17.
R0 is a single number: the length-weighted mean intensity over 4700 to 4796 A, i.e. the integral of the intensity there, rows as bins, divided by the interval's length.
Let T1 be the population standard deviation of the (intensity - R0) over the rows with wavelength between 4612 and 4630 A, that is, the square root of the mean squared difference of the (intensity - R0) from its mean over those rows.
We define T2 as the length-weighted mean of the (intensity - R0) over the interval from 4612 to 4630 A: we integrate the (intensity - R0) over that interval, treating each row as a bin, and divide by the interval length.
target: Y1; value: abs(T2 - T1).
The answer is 0.25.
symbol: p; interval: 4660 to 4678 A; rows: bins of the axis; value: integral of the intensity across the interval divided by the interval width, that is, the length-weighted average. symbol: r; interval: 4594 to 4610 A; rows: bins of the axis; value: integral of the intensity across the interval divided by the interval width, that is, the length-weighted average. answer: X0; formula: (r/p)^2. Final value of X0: 0.98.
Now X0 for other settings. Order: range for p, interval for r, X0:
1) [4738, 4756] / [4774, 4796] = 0.66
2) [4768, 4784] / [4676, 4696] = 1.91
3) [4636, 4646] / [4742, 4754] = 1.00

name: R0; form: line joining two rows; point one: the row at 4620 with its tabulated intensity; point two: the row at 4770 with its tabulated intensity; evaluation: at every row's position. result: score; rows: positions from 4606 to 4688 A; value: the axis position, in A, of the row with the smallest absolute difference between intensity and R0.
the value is 4620 A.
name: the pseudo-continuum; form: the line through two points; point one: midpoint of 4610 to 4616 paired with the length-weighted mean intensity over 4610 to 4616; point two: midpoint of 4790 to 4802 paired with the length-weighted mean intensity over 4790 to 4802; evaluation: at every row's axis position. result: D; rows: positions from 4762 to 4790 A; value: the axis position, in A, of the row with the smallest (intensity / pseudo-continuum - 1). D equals 4782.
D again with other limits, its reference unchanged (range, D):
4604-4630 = 4626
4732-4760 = 4737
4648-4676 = 4665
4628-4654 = 4647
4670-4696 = 4680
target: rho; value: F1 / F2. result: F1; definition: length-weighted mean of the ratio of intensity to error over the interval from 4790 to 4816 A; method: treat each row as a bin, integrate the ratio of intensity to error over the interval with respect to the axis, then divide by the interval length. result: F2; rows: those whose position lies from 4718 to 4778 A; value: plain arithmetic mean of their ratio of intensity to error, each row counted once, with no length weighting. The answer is 1.08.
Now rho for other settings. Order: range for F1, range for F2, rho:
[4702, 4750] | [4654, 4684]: 1.02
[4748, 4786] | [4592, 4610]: 0.95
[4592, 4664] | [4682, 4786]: 0.99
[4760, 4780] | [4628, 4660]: 0.86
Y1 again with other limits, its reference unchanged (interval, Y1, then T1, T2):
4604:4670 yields 0.20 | 0.54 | 0.74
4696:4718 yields 0.21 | 0.53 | 0.74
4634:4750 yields 0.18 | 0.48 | 0.66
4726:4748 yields 0.02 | 0.54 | 0.52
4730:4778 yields 0.97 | 0.89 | -0.08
